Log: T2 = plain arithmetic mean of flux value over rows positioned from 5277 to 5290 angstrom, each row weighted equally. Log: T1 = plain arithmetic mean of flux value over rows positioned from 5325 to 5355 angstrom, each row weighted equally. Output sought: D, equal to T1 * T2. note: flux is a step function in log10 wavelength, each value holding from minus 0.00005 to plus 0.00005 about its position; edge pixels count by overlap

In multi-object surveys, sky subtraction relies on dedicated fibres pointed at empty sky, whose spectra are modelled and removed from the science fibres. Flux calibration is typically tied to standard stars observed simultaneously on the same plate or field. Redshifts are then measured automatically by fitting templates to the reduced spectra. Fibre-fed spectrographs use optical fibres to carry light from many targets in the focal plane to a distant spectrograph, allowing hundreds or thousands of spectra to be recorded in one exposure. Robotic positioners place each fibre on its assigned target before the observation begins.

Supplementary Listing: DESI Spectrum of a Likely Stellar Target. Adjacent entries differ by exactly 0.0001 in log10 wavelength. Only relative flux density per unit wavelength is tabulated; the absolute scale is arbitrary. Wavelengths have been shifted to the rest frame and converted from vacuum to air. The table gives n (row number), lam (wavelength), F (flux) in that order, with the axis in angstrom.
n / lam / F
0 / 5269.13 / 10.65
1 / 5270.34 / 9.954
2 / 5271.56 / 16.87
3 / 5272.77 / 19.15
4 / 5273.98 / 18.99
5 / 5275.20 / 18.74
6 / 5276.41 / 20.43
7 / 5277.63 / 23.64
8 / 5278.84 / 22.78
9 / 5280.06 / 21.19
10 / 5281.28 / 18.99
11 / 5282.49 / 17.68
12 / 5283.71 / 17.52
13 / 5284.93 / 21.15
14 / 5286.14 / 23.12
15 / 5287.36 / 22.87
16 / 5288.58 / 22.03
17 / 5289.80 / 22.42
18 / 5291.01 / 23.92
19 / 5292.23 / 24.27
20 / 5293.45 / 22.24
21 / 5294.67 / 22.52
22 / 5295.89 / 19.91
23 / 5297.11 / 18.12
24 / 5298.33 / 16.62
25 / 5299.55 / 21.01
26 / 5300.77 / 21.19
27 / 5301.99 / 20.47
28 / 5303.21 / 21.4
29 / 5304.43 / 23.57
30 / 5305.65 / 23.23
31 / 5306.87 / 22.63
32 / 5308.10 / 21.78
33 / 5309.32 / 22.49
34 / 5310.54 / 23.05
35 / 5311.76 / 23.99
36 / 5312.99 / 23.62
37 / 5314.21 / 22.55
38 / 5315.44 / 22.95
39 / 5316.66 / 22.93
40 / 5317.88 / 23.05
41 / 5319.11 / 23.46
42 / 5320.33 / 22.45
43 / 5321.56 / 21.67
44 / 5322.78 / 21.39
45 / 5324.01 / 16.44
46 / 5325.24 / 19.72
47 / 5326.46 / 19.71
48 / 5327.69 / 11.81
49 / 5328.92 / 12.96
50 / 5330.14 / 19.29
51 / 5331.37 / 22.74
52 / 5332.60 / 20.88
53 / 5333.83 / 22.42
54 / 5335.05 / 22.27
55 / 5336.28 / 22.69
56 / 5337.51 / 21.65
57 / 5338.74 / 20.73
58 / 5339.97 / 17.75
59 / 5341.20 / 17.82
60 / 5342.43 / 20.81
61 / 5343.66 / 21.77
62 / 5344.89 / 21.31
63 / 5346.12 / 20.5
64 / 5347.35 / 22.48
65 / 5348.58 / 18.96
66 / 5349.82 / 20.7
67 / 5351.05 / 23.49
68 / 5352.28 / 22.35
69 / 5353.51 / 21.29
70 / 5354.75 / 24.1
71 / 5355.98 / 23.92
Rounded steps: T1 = 20.4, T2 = 21.2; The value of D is 433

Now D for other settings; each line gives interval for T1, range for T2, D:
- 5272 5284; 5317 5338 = 404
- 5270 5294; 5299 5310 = 448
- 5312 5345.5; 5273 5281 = 432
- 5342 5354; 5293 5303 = 433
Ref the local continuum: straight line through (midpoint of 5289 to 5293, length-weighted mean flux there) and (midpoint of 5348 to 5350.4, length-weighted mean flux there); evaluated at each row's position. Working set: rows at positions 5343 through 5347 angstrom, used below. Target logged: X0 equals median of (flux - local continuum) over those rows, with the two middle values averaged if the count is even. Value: 1.3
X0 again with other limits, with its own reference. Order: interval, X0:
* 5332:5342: 0.7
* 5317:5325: 0.5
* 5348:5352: 1.0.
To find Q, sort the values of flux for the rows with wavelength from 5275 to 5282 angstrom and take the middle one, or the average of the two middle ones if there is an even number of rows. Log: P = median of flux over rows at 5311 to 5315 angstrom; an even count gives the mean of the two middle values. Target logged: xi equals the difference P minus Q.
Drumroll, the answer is 2.8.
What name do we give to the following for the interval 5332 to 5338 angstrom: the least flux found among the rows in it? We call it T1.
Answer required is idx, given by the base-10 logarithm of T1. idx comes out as 1.320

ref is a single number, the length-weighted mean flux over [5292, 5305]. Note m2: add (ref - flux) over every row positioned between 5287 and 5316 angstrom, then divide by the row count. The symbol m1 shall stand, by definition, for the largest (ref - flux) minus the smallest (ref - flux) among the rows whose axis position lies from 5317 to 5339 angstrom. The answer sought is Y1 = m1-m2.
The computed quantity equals 12.8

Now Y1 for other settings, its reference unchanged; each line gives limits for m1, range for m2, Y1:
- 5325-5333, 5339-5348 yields 10.4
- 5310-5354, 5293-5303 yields 11.5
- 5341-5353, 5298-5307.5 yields 6.0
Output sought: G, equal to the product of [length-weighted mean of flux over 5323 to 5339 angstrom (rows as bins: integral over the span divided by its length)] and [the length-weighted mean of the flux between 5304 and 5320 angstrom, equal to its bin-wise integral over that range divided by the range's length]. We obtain 449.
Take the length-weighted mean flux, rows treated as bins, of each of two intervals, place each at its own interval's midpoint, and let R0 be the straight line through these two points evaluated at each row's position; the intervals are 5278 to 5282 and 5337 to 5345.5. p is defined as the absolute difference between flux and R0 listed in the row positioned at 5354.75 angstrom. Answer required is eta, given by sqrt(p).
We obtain 2.01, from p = 4.0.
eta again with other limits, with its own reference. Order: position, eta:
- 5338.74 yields 0.67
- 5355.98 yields 1.97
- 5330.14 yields 1.05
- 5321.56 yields 1.08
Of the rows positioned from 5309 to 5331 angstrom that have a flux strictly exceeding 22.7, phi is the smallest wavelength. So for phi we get 5310.54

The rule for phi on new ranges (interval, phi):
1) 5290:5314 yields 5291.01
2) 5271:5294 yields 5277.63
